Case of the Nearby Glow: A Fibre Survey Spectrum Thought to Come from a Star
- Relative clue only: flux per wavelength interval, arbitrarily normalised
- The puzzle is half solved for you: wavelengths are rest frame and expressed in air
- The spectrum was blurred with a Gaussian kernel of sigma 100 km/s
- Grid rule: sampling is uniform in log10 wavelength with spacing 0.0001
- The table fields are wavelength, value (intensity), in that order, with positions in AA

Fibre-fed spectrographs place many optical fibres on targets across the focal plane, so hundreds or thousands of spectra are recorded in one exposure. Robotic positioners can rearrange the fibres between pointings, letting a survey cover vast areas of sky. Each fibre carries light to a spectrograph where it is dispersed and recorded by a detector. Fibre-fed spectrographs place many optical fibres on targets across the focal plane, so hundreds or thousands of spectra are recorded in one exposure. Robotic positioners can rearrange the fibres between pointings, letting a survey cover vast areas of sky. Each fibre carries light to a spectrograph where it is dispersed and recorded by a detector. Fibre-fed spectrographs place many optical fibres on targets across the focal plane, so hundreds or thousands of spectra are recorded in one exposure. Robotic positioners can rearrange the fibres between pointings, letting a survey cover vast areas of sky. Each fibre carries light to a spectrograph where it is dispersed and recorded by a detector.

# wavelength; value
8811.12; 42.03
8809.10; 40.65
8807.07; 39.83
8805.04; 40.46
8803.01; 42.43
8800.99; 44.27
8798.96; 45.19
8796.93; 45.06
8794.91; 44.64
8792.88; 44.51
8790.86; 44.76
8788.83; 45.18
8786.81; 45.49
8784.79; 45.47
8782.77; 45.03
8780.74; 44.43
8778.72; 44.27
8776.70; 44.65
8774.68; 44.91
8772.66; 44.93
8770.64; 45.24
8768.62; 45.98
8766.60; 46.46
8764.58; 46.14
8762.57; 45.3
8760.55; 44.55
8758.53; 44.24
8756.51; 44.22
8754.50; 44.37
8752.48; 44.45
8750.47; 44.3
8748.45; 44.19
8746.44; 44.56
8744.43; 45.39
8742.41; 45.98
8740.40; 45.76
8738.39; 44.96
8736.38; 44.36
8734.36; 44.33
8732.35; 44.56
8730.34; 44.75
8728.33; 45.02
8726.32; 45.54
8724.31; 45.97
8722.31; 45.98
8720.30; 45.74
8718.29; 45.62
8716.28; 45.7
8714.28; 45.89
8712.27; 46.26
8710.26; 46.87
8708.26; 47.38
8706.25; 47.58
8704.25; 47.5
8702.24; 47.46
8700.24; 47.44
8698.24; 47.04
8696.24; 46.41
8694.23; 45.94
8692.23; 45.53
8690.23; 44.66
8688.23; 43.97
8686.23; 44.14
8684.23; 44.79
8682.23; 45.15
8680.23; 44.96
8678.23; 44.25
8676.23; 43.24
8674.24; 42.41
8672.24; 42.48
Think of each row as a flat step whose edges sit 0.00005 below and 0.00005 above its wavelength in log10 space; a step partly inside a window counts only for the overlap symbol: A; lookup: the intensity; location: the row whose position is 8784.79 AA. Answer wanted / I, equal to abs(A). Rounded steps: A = 45.47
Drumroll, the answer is 45.5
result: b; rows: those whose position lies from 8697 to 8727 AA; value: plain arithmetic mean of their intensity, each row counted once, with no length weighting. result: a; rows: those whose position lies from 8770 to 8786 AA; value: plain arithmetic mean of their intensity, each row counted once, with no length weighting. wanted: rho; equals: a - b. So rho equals -1.7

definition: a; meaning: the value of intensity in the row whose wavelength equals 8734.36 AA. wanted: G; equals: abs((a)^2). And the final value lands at 1965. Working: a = 44.33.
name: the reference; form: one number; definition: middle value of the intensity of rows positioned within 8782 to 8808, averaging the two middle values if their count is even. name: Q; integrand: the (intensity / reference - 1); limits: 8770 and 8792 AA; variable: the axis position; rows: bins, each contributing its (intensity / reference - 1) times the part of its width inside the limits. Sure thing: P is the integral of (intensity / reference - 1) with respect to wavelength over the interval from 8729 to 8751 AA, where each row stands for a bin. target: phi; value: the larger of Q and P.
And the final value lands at 0.09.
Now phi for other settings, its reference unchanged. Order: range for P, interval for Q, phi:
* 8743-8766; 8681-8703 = 0.44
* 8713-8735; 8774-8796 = 0.31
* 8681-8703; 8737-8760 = 0.44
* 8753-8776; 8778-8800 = 0.18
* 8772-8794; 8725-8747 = 0.14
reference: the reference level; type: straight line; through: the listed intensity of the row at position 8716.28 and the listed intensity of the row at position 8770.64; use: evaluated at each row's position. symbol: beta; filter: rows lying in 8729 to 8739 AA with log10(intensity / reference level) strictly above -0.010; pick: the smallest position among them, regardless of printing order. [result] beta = 8730.34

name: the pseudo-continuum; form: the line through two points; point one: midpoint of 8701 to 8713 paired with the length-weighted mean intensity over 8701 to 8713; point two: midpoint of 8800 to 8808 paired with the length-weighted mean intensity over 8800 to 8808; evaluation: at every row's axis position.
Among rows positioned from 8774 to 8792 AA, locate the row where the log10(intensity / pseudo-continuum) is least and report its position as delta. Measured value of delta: 8778.72 AA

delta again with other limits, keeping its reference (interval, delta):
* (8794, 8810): 8807.07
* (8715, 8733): 8732.35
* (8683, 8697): 8688.23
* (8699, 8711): 8710.26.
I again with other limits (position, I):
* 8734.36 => 44.3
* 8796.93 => 45.1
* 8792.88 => 44.5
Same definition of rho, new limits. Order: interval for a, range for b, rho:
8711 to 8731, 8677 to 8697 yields 0.7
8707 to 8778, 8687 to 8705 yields -0.9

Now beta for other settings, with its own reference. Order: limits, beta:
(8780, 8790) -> 8780.74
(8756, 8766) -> 8760.55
